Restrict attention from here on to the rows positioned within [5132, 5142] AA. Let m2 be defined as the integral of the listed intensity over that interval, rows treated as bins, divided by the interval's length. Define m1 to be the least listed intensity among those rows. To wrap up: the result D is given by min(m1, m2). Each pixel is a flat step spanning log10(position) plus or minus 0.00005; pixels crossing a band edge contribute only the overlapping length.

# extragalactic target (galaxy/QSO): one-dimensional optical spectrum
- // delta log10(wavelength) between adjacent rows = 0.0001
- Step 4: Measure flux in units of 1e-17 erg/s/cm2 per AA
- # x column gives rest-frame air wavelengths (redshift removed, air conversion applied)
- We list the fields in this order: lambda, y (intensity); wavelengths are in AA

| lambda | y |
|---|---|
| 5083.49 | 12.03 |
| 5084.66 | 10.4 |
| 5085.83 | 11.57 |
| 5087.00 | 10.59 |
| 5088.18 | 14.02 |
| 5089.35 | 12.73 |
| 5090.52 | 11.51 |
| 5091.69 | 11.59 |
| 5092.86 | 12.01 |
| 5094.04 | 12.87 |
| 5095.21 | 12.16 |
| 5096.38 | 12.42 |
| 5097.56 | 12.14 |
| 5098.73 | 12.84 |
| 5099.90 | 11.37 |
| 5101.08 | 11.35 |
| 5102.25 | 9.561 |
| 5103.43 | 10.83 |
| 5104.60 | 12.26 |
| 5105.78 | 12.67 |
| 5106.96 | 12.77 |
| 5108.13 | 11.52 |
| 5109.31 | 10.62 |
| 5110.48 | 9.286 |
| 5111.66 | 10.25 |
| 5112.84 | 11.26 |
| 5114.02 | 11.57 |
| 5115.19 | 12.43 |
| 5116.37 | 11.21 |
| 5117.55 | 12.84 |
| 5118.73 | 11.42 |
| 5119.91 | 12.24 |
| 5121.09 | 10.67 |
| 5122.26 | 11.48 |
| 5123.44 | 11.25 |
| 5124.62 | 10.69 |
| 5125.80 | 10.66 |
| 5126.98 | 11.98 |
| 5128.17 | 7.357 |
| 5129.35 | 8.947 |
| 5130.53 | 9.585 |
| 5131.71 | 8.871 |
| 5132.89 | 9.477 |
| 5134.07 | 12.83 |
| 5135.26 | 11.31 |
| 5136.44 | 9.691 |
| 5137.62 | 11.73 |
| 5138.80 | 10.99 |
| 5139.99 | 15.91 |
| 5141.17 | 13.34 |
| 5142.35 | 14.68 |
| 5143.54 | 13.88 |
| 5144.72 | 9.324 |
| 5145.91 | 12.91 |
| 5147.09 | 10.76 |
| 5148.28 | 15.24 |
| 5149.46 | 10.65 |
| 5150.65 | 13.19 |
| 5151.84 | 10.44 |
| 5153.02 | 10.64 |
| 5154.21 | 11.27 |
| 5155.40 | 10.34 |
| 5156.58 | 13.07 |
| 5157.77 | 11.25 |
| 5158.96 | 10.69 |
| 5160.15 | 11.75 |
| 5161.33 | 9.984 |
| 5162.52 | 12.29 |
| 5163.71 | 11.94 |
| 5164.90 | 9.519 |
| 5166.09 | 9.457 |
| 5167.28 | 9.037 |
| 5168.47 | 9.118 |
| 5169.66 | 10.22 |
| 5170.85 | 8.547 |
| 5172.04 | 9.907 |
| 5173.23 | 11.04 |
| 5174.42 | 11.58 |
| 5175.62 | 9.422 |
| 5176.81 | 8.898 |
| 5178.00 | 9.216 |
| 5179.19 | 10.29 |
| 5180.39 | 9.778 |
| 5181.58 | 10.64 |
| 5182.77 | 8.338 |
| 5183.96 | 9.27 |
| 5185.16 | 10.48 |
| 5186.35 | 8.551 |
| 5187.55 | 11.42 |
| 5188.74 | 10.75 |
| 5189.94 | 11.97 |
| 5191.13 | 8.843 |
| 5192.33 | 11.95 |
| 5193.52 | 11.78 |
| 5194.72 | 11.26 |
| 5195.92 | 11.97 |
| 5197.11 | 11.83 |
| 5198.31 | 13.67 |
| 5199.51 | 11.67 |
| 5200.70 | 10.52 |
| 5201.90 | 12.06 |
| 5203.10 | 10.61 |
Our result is 9.5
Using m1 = 9.477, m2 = 11.9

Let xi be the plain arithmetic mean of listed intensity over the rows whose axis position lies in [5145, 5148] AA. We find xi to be 11.8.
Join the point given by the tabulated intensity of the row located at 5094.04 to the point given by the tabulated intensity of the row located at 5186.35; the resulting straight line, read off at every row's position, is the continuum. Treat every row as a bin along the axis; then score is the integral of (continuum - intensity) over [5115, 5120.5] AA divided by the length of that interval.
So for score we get -0.2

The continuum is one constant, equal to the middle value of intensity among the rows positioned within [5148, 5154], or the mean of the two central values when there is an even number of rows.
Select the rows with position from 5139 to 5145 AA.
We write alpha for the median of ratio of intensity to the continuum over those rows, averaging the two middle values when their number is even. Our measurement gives 1.30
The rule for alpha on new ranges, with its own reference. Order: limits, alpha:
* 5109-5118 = 1.05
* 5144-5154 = 1.01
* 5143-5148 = 1.11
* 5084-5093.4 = 1.09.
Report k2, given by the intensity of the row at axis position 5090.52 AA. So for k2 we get 11.51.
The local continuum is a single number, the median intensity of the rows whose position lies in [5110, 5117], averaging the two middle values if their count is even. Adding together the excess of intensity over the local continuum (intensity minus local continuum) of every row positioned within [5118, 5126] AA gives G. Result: -0.2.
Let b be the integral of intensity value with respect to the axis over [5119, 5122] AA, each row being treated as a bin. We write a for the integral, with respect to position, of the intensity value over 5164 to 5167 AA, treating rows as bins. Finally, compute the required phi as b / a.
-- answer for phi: 1.19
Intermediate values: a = 29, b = 34.4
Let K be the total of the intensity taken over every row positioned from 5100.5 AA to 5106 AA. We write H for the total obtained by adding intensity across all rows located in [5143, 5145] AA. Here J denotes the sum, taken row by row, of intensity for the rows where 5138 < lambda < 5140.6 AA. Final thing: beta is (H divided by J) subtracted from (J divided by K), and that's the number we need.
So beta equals -0.4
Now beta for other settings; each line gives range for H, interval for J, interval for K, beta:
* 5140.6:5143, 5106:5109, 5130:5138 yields -0.8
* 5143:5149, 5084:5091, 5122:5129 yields 0.2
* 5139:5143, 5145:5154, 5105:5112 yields 0.7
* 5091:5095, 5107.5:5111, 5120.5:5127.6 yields -0.7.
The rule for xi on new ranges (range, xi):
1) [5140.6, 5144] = 14.0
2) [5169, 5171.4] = 9.4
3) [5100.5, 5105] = 11.0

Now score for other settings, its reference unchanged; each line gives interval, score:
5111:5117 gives 0.6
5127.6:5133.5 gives 2.3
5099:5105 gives 1.4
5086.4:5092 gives 1.0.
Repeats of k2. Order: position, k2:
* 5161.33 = 9.984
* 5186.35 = 8.551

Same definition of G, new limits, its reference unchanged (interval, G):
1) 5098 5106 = 2.2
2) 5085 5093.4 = 5.4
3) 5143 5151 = 7.3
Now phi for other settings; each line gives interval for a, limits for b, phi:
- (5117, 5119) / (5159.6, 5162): 1.07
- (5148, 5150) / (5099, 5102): 1.34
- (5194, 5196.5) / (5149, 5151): 0.82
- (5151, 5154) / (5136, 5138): 0.66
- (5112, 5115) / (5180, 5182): 0.60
